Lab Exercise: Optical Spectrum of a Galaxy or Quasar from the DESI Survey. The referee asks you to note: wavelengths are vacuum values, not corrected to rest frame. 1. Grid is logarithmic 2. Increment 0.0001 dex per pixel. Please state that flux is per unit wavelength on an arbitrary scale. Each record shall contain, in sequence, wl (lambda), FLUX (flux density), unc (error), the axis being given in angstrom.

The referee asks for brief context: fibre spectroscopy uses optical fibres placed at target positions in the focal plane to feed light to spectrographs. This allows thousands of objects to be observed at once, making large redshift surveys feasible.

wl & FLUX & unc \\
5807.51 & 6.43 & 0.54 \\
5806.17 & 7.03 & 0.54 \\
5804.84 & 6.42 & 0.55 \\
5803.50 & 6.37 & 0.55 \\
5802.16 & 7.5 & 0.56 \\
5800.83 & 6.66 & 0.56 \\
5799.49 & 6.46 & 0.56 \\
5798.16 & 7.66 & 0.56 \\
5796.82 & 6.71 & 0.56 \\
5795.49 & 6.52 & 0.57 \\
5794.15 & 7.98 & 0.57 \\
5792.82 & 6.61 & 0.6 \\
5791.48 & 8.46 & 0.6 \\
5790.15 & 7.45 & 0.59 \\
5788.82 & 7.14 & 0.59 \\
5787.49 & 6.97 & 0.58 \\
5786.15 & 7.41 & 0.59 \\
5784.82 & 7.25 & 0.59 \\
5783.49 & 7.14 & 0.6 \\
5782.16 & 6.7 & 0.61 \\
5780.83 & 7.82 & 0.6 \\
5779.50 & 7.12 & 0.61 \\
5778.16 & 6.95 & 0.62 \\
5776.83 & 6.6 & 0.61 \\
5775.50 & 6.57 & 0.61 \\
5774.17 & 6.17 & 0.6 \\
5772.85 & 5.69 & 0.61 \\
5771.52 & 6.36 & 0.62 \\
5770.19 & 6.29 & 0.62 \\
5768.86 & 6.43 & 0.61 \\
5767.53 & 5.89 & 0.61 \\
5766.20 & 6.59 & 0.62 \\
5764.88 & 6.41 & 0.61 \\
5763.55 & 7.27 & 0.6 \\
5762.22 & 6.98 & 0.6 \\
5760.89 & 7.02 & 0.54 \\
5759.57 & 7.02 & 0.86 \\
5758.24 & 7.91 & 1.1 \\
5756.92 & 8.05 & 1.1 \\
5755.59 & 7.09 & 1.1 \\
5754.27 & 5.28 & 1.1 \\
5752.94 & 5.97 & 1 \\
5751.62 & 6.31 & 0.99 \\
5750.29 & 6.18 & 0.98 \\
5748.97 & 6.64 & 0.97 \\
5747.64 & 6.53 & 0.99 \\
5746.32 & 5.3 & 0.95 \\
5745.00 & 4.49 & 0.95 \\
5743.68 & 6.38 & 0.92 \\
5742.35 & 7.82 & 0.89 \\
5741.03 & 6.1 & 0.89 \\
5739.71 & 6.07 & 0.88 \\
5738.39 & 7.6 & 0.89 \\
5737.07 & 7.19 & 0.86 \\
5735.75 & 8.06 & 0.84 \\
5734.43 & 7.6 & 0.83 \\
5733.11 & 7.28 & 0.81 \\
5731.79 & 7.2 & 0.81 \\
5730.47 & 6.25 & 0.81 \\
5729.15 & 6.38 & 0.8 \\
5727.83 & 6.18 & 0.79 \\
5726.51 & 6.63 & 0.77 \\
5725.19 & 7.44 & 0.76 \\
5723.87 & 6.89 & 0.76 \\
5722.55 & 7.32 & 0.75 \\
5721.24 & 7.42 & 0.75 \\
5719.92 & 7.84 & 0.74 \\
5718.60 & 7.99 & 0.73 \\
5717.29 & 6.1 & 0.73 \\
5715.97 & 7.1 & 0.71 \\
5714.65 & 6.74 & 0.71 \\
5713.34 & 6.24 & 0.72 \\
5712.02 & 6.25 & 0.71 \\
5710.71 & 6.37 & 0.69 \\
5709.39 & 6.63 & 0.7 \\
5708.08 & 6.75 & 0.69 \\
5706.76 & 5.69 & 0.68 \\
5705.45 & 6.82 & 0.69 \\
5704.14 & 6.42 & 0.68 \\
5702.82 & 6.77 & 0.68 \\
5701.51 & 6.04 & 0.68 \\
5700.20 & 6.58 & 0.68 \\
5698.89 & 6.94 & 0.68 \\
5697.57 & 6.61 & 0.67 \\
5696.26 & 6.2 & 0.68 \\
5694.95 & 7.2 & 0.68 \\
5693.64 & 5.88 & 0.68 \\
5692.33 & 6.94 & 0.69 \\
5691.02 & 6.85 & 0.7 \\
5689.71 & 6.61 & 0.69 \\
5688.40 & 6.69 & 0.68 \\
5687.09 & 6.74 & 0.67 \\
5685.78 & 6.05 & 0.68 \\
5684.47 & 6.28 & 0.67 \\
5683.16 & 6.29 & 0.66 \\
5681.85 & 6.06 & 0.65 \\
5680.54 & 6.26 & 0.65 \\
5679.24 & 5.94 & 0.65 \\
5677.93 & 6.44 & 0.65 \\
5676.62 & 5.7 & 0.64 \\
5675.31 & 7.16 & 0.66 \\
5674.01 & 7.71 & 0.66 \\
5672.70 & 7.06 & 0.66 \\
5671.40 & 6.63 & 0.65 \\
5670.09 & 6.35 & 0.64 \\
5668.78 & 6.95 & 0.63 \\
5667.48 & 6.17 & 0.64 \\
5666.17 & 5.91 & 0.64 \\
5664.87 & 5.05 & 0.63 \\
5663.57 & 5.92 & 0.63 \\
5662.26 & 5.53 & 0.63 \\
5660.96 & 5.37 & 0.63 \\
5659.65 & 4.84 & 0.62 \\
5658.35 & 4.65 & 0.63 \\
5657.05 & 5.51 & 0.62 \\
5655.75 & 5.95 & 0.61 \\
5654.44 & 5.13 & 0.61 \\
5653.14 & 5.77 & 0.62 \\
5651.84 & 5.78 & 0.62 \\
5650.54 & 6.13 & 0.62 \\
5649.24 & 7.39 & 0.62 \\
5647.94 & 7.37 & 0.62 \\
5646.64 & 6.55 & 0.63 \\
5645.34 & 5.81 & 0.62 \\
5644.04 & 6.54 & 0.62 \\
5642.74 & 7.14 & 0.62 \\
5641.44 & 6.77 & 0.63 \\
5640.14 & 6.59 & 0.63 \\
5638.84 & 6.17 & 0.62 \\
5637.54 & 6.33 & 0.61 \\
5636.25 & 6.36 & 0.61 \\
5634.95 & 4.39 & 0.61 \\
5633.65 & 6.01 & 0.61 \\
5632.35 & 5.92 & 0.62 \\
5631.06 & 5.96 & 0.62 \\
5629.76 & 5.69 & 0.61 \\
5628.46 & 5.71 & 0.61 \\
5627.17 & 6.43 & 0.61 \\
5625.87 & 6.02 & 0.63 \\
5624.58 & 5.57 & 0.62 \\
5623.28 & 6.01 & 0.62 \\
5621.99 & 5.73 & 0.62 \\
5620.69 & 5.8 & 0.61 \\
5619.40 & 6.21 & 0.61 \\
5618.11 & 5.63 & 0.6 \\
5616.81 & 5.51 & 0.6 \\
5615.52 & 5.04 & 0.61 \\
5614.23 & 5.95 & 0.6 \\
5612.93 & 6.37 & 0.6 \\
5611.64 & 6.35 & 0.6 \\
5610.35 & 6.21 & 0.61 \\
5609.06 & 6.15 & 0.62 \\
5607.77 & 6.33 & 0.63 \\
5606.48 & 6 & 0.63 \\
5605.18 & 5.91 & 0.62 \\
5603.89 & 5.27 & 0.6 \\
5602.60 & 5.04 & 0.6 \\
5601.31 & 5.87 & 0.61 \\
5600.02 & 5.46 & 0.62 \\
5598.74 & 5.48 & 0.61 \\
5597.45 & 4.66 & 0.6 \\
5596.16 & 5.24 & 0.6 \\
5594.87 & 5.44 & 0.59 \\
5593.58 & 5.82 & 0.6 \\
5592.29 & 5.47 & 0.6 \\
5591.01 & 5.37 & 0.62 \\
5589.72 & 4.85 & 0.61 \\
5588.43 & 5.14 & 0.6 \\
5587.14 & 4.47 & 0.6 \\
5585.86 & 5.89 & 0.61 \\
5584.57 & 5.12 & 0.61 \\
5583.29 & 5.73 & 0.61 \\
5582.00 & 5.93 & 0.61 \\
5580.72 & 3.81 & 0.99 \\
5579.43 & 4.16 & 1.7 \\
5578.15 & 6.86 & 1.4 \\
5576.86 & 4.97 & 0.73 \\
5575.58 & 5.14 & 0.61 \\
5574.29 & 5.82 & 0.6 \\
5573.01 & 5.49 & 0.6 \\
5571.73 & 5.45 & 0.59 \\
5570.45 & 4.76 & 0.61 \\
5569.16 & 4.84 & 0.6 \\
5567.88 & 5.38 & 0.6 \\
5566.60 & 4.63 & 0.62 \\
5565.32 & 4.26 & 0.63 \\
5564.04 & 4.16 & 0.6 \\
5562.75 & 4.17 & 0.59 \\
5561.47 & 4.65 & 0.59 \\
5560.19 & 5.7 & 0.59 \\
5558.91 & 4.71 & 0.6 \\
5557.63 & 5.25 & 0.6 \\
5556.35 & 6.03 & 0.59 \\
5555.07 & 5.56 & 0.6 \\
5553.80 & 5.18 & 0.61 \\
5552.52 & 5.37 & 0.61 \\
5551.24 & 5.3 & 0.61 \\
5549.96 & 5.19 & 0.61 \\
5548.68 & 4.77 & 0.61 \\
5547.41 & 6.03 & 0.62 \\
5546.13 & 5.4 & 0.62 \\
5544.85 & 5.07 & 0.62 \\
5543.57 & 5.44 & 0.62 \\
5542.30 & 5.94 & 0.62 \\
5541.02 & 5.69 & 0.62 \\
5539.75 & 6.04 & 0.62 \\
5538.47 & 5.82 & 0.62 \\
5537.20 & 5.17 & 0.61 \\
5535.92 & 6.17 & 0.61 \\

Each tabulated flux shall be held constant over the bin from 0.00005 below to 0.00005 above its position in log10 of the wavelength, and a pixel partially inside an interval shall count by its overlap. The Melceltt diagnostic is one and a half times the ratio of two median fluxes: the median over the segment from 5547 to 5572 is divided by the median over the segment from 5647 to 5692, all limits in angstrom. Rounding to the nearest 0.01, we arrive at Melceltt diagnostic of 1.26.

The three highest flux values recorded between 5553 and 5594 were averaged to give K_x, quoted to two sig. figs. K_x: 6.3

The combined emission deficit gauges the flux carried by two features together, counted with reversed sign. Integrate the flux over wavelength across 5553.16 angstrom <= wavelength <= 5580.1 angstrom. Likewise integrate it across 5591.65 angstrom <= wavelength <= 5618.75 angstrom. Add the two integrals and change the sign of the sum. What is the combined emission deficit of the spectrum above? -291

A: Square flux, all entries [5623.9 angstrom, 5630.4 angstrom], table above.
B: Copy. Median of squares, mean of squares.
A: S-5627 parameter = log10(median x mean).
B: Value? 3.05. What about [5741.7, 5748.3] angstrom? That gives 3.20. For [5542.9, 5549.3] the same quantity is 2.92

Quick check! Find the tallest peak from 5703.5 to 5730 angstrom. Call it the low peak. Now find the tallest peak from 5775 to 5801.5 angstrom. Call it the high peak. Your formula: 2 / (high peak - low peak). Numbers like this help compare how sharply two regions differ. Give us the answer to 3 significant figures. 4.26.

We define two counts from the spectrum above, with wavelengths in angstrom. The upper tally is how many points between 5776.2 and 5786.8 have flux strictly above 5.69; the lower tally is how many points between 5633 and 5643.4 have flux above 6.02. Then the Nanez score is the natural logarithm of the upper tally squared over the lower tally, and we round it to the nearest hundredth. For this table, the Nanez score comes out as 2.37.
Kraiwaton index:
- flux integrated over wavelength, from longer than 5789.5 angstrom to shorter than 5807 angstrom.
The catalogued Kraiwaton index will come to 123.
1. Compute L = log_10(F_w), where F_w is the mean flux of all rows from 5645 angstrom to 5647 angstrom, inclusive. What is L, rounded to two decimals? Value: 0.79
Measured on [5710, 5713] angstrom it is 0.80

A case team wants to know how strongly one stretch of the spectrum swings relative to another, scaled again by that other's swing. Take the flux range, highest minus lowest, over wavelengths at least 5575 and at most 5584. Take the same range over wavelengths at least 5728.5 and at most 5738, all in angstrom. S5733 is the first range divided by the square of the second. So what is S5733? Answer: 0.93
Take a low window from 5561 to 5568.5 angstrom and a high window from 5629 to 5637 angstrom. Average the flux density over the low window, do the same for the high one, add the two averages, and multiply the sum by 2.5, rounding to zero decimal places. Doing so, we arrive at 26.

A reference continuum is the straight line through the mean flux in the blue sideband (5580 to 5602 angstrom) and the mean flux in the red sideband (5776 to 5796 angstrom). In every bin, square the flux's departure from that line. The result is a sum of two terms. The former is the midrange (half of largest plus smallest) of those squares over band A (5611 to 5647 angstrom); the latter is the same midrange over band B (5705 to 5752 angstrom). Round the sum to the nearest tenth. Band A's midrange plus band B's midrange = 3.6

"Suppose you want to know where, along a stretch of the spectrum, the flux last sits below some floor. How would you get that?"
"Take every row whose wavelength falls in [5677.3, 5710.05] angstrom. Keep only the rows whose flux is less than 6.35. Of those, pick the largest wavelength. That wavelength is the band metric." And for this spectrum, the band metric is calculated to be 5706.76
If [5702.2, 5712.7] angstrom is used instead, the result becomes 5712.02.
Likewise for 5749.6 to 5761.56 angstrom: 5754.27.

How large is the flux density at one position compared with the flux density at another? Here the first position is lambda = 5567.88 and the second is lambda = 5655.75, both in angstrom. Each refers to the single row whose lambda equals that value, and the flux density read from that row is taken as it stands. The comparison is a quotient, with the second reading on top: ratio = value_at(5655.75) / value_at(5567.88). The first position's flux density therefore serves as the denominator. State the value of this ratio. 1.11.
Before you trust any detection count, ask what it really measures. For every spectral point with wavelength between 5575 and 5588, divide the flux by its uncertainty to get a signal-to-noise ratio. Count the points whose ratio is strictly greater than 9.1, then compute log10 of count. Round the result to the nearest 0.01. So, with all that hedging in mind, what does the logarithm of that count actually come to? 0.48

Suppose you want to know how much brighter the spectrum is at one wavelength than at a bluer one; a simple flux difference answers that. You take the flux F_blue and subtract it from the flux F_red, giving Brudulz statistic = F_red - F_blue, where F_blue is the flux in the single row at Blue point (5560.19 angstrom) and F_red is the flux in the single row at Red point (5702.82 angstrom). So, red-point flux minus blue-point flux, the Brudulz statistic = 1.1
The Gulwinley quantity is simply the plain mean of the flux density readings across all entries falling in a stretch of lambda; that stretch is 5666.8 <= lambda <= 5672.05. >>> 6.5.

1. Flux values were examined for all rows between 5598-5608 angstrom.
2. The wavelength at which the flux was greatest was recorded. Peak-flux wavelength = 5607.77 angstrom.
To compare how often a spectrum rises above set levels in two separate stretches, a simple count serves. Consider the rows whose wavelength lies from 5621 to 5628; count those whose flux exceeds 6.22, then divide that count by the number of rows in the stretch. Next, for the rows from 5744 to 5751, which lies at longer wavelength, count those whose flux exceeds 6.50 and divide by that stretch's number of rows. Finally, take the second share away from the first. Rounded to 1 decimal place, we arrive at -0.2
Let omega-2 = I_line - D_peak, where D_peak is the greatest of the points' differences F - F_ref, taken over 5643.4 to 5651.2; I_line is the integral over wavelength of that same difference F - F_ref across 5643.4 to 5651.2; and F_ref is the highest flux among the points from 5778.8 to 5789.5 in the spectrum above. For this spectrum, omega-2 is -9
